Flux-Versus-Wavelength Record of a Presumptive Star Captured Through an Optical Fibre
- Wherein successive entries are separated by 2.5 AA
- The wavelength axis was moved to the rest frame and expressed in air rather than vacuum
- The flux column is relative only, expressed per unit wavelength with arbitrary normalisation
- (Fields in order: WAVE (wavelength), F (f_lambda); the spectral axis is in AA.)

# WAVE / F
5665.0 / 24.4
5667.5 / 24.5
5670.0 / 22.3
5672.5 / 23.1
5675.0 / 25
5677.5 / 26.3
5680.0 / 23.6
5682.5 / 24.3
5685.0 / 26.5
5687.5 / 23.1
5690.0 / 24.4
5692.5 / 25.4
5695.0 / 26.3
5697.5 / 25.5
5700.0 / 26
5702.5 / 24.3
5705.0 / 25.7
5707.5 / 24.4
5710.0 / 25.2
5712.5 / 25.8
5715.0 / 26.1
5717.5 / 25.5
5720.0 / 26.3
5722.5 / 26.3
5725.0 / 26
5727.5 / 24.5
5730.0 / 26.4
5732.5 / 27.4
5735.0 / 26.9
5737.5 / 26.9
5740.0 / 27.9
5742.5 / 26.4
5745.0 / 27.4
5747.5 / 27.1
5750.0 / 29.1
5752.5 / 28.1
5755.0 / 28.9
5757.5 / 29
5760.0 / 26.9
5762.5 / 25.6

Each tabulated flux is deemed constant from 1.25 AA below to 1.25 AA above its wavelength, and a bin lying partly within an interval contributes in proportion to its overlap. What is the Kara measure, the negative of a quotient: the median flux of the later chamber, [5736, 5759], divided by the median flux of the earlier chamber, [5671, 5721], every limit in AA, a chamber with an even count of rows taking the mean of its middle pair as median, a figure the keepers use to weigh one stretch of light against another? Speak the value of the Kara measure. -1.10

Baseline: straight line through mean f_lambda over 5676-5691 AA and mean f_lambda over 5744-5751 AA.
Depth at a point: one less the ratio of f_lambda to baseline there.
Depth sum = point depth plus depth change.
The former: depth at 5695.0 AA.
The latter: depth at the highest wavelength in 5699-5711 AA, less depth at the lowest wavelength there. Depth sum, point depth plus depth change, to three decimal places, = 0.009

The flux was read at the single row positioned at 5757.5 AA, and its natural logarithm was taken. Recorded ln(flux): 3.37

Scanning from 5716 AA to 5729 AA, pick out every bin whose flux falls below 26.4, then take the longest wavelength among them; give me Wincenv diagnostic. 5727.5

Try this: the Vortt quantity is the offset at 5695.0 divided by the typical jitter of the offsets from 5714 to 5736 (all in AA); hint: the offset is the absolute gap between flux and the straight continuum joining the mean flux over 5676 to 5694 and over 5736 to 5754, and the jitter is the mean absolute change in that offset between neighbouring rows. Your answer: 1.5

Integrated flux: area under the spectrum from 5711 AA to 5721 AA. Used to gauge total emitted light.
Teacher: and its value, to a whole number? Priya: 259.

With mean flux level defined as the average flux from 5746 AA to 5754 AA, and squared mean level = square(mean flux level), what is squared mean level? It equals 790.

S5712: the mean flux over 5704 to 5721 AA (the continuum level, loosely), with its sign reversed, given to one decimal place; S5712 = -25.6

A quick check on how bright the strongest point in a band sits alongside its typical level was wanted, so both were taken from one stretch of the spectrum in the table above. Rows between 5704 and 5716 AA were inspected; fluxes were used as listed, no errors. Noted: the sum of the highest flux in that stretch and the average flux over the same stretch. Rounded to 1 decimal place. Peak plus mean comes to 51.5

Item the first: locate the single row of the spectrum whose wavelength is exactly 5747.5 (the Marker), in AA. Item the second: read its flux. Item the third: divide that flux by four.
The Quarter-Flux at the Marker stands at 6.8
